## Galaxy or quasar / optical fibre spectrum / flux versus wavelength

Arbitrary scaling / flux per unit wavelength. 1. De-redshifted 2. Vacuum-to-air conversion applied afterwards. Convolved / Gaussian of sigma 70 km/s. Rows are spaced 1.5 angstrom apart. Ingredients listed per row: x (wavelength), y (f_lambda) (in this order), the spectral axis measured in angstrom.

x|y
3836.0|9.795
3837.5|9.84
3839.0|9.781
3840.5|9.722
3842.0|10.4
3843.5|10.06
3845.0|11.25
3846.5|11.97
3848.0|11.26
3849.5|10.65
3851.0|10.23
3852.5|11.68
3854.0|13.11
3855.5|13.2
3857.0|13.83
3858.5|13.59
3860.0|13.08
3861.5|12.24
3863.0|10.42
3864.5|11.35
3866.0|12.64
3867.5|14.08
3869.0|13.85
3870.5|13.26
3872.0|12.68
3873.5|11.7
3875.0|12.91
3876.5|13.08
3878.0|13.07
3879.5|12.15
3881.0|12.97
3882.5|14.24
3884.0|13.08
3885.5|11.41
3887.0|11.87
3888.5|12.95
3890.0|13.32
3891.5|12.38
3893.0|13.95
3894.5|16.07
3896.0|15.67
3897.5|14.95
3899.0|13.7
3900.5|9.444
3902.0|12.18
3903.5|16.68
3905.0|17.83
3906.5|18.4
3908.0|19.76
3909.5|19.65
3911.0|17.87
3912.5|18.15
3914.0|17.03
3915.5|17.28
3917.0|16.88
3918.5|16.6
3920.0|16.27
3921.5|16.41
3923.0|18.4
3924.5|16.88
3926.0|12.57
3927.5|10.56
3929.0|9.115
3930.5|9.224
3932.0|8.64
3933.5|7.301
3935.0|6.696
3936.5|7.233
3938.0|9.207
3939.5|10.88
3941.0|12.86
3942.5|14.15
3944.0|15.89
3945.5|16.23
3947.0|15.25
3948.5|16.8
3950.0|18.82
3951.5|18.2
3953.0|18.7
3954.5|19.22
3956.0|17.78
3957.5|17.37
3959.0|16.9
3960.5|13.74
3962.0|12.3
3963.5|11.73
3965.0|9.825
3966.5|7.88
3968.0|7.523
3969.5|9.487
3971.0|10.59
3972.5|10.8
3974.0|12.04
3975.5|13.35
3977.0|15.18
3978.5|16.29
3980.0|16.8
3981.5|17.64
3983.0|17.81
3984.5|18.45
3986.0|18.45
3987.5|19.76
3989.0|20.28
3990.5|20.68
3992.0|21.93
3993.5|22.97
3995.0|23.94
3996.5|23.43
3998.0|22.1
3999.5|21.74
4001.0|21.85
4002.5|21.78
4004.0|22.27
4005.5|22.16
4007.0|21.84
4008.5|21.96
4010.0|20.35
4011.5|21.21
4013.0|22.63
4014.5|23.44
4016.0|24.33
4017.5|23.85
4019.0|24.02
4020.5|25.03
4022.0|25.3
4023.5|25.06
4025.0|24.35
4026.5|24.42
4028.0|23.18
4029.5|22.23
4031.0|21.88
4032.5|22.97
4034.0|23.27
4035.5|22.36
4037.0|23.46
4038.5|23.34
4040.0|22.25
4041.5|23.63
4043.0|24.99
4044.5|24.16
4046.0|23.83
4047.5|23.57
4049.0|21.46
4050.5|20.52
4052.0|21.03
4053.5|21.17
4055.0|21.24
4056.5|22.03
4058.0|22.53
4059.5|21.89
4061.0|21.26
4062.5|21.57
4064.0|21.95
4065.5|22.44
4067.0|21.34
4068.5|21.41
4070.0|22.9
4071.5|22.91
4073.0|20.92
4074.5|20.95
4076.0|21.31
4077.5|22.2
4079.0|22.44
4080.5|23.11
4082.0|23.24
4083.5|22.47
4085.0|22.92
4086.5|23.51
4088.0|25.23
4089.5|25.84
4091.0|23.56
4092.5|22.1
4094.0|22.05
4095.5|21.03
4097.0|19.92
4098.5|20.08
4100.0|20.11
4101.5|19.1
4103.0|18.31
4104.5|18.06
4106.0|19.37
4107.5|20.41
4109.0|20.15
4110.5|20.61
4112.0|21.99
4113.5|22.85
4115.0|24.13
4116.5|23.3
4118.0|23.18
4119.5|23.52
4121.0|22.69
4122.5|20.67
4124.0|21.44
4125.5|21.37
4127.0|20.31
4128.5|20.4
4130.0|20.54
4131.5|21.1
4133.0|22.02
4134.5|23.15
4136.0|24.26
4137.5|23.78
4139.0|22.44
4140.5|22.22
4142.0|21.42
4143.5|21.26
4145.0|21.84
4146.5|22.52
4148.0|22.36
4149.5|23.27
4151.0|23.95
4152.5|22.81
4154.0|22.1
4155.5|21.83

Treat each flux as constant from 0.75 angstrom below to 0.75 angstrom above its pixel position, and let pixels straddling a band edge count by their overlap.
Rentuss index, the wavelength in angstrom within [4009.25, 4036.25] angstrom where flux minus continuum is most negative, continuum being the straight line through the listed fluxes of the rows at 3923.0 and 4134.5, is 4010.0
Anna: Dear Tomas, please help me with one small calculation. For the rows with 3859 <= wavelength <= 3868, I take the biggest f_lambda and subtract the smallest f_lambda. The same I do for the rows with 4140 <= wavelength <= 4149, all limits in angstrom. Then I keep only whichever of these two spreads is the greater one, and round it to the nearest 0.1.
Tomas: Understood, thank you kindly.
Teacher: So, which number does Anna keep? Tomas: 3.7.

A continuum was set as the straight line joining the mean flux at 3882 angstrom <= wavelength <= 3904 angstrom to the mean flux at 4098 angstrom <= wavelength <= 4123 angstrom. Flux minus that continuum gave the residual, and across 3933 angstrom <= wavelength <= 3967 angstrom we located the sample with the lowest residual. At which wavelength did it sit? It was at 3935.0 angstrom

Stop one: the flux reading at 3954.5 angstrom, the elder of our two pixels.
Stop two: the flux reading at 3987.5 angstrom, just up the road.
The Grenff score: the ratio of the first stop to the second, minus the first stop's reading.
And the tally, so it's -18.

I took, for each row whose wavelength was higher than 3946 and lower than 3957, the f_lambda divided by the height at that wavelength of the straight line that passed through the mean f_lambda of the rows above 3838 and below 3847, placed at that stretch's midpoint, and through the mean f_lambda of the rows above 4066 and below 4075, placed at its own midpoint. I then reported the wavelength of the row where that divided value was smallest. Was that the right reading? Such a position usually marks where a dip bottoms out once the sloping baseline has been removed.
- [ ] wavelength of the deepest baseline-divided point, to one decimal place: 3947.0 angstrom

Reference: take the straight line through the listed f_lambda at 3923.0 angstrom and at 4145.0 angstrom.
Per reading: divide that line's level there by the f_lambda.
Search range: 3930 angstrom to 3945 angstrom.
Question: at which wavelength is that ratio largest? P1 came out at 3935.0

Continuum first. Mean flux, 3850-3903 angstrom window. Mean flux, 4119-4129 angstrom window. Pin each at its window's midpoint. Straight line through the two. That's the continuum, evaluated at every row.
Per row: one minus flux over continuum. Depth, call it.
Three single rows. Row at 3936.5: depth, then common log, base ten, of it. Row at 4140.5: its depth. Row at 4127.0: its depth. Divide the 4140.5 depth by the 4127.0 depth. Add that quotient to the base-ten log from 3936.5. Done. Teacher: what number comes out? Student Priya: -0.4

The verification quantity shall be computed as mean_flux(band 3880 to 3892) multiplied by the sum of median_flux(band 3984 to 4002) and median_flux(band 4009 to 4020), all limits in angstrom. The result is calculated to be 578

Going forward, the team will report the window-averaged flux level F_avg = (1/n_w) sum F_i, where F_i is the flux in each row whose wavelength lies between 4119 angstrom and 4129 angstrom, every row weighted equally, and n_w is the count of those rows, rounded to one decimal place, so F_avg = 21.5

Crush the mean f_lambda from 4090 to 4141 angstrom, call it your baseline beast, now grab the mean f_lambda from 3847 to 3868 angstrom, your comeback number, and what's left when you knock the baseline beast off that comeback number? -9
